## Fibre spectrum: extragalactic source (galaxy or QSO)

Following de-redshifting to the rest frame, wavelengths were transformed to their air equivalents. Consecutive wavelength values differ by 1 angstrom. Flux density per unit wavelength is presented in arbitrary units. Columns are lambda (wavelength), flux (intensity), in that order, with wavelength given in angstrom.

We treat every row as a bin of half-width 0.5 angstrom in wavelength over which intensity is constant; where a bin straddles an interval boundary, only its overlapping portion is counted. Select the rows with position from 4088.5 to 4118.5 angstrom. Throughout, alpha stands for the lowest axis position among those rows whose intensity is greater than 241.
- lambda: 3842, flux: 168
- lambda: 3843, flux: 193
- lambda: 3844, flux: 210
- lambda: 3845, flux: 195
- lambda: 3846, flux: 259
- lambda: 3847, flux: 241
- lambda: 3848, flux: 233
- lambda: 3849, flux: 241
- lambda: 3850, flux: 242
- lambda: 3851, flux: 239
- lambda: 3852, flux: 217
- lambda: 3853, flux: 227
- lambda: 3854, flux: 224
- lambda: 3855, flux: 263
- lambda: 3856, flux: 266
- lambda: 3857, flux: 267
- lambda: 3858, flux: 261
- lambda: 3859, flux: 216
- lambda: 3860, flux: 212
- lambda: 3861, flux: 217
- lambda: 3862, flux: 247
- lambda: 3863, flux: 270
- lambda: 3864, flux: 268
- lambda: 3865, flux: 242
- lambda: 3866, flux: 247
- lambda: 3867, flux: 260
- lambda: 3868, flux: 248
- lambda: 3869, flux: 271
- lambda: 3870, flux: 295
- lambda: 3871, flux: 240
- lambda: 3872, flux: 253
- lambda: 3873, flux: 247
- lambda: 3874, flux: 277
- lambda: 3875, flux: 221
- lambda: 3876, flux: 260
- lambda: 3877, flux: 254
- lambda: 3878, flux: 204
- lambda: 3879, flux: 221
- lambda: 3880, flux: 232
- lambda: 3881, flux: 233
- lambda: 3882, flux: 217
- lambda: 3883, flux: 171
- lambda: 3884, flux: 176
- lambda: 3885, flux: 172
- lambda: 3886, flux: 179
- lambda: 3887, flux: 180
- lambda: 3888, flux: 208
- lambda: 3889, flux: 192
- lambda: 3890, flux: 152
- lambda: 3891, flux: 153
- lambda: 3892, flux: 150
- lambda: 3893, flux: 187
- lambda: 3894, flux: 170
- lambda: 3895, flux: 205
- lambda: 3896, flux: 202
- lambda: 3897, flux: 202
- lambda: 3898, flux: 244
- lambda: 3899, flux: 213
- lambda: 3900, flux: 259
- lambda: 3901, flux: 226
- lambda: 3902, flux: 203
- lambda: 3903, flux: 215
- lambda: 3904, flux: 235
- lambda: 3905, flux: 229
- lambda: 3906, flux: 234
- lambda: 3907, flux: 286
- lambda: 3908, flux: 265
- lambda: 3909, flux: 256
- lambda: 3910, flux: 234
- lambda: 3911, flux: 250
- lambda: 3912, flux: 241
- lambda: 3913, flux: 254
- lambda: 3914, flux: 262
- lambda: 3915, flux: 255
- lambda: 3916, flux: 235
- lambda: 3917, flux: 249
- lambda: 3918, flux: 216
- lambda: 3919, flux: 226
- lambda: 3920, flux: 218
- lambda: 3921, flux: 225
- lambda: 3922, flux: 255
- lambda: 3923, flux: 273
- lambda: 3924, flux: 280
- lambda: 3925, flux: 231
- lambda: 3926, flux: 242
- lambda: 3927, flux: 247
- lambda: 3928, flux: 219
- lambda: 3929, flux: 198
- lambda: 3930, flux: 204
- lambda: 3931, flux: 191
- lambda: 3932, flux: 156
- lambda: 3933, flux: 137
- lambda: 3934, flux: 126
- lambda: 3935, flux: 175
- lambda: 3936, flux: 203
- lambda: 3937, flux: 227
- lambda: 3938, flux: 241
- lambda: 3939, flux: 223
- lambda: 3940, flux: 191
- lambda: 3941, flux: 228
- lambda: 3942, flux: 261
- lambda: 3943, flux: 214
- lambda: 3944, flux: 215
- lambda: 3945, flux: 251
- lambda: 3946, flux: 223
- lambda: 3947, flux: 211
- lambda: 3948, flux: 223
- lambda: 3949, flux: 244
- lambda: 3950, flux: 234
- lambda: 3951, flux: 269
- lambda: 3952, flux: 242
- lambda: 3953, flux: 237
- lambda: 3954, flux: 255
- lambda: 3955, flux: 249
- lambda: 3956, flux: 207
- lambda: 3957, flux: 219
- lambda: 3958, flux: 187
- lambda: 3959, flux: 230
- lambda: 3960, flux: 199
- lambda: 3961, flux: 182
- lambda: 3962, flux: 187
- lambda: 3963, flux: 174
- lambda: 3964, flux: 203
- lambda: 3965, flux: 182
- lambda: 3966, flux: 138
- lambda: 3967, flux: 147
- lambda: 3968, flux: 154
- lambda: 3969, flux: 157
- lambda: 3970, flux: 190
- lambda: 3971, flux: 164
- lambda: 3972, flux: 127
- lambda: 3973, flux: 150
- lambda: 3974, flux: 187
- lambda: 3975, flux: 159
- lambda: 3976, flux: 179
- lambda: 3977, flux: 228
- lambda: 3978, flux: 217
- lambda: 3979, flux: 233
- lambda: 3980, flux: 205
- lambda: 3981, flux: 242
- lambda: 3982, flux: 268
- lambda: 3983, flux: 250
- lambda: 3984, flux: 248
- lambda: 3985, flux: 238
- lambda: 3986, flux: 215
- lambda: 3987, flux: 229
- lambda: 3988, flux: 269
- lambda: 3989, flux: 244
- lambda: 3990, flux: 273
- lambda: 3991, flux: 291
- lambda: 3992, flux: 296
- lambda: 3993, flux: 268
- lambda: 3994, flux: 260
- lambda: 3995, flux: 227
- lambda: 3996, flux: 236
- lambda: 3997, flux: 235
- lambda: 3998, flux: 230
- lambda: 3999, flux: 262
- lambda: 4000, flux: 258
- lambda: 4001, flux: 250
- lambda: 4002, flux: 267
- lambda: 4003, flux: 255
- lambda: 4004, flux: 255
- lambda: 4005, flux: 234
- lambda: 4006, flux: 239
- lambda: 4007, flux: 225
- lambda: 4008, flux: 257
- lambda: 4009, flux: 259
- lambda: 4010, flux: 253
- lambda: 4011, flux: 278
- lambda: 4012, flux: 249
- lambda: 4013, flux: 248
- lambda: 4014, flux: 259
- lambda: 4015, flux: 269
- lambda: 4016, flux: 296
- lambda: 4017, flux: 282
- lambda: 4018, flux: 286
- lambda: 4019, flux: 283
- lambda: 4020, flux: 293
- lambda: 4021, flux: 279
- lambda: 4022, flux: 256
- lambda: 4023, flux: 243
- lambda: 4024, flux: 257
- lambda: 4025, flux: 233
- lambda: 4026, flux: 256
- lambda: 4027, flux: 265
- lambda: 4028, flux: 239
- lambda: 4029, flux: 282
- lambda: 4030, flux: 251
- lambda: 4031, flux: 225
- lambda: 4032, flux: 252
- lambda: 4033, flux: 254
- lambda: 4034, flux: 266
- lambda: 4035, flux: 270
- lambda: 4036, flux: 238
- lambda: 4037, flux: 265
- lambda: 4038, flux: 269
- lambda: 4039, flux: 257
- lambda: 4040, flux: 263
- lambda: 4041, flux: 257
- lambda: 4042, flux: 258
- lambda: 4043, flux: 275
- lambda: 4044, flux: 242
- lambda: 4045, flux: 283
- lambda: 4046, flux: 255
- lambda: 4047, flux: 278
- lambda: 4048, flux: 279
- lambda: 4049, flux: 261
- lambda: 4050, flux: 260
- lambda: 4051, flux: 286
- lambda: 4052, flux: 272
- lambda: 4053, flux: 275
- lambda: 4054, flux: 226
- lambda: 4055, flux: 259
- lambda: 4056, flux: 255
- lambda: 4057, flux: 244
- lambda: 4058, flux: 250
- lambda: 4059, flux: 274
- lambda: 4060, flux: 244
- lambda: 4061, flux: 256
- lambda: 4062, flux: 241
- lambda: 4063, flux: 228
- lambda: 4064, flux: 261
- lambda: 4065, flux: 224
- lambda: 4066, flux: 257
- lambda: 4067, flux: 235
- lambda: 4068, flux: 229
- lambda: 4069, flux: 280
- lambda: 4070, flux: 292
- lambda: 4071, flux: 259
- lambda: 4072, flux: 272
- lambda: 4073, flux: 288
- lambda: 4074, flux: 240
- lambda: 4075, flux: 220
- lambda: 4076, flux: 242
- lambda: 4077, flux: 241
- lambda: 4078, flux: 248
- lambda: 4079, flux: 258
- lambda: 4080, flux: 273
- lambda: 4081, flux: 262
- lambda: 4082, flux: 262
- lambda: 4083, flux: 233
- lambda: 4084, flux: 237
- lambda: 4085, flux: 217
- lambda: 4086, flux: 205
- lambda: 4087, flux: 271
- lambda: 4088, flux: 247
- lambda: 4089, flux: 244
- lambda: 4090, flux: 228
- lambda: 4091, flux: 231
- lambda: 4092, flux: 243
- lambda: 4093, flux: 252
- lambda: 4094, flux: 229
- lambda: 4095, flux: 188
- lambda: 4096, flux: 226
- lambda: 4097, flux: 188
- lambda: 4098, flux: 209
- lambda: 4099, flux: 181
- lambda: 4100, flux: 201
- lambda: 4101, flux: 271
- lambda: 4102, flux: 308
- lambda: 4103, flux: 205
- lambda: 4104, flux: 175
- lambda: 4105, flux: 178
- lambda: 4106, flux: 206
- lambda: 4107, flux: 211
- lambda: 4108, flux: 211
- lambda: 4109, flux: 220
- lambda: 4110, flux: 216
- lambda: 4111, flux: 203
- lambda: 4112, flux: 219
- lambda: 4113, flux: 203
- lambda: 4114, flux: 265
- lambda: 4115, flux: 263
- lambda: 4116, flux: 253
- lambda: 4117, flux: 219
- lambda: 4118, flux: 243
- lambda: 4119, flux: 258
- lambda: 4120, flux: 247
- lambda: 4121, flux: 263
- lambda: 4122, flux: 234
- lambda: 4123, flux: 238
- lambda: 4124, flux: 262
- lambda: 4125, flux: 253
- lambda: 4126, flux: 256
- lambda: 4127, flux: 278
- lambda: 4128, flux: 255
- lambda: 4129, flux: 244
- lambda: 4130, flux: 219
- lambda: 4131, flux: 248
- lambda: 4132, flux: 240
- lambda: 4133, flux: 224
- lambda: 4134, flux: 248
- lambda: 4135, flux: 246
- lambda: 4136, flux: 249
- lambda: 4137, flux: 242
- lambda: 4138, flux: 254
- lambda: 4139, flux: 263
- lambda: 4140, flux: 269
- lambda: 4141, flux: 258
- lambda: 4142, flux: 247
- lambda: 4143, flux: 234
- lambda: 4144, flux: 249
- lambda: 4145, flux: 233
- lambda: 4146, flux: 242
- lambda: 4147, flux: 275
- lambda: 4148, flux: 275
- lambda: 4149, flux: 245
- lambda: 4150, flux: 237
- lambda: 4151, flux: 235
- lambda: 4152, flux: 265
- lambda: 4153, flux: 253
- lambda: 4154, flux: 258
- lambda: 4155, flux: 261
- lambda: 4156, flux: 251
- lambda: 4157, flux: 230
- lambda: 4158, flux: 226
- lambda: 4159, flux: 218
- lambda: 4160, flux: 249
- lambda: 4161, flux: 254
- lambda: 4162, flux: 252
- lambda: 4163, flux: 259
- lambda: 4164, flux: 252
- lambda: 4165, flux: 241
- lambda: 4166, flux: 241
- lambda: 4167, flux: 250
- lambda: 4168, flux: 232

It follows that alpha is 4089 angstrom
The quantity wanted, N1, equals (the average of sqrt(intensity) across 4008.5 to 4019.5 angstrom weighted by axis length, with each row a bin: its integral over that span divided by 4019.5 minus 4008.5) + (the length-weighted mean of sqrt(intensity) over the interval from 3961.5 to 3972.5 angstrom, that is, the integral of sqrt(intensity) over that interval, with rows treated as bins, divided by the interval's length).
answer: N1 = 29.2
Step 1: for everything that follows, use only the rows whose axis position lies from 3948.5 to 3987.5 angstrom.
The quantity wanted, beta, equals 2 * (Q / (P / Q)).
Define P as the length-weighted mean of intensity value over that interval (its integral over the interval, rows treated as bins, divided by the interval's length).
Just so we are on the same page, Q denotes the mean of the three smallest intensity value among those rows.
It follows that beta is 183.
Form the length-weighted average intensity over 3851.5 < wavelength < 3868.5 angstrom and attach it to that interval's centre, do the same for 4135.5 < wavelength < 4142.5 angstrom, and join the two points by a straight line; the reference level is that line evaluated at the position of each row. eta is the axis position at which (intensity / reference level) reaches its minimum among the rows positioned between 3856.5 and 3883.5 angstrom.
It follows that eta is 3883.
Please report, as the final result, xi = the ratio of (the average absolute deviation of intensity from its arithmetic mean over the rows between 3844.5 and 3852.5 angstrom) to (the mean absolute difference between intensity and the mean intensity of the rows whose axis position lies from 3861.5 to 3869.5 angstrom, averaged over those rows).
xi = 1.30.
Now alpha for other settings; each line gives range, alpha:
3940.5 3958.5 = 3942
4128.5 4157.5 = 4129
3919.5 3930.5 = 3922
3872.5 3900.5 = 3873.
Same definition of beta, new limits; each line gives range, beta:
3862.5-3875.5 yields 428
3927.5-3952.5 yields 184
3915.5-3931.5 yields 337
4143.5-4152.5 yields 441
